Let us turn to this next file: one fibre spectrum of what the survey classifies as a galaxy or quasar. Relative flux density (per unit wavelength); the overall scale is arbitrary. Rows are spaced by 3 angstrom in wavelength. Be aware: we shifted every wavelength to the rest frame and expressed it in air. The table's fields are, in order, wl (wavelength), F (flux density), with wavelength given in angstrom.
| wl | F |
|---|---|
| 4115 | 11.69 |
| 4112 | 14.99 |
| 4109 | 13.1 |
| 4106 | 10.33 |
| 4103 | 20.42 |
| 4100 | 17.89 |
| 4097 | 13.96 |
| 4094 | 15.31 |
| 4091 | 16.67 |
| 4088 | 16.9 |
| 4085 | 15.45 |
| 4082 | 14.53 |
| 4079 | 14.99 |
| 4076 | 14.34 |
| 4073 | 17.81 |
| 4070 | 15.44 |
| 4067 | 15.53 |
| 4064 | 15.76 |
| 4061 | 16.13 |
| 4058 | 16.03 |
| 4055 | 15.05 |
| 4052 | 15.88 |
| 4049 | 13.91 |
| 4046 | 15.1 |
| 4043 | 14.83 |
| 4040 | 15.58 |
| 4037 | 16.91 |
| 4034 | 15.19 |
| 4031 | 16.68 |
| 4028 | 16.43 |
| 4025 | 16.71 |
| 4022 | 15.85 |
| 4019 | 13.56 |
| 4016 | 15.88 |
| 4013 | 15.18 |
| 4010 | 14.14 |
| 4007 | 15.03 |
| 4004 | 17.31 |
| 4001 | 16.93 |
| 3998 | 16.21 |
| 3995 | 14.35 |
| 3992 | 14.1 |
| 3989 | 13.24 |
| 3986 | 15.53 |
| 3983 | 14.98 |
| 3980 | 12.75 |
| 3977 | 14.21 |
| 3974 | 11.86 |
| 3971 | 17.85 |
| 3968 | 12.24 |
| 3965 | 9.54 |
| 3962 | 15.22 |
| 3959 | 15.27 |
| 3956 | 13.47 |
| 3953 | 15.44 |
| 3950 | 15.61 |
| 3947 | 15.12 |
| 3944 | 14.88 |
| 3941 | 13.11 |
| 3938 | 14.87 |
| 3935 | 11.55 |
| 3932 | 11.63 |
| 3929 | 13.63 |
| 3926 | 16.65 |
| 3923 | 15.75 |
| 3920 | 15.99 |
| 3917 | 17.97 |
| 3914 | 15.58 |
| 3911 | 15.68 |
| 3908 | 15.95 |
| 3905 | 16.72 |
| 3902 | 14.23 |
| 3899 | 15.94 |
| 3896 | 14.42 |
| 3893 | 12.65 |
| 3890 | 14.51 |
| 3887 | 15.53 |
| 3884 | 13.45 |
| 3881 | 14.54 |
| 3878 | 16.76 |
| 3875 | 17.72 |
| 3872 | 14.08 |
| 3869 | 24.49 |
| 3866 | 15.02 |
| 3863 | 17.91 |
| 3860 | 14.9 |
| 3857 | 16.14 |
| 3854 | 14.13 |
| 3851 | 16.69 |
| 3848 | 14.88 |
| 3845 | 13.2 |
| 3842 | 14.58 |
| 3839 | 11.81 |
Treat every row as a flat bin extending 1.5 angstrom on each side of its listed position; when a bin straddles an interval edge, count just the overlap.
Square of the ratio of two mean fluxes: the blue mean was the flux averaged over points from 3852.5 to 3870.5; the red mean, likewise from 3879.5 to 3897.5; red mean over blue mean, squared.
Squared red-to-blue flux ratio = 0.69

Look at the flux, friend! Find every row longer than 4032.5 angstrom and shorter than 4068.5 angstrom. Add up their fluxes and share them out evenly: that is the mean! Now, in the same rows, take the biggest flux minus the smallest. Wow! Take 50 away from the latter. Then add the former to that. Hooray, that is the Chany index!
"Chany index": -32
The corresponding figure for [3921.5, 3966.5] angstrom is -29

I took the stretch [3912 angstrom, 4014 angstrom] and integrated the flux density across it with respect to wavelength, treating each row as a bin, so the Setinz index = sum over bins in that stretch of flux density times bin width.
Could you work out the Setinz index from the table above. 1492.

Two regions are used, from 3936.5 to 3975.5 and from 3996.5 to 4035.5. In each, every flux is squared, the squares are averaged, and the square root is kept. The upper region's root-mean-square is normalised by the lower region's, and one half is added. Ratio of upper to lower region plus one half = 1.60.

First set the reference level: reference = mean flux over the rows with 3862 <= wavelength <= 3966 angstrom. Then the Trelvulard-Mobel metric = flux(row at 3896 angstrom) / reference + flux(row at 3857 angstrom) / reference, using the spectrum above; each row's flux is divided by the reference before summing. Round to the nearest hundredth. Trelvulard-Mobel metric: 2.01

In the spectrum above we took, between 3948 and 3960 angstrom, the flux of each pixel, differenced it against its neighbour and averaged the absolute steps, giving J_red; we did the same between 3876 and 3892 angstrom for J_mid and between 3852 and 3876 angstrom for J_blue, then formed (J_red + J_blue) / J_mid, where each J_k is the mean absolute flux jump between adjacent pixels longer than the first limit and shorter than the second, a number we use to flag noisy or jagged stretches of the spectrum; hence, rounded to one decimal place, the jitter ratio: 3.7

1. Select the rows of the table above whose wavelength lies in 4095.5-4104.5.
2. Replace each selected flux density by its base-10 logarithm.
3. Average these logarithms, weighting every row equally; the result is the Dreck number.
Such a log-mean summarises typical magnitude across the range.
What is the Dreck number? 1.24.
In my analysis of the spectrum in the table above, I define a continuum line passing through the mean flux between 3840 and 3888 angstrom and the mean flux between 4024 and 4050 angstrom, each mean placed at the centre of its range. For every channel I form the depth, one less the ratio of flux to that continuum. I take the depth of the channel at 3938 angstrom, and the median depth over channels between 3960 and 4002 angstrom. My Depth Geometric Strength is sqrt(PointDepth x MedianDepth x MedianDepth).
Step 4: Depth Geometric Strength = 0.023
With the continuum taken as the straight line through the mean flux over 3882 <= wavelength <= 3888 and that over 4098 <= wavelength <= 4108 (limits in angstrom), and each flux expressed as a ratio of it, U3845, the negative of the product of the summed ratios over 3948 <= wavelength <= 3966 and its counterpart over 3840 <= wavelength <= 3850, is -17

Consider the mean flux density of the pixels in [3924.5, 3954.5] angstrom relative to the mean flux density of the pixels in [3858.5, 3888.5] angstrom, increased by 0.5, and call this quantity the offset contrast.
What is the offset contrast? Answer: 1.37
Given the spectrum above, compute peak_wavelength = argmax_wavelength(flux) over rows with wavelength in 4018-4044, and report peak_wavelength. 4037 angstrom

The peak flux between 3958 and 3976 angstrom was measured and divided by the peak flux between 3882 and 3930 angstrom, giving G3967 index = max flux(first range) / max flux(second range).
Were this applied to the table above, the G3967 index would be 0.99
